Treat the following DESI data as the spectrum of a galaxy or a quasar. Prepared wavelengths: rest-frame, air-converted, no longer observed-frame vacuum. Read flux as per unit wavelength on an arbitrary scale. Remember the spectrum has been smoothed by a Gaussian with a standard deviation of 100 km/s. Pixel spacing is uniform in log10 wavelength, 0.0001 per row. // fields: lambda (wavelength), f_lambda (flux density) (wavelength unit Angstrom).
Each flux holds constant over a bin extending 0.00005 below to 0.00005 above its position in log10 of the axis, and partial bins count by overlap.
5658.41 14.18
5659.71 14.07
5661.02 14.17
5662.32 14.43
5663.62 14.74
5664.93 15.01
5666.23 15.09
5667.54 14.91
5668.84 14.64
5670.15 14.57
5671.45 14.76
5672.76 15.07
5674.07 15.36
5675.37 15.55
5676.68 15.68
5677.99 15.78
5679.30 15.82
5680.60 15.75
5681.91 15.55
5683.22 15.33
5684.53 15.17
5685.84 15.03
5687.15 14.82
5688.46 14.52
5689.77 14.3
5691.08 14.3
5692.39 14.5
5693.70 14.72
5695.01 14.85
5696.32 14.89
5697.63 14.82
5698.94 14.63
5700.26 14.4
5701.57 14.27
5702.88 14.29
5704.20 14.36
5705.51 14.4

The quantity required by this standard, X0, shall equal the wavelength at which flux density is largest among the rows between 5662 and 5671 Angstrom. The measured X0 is 5666.23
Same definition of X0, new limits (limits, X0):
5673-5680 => 5679.30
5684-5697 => 5684.53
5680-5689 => 5680.60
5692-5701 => 5696.32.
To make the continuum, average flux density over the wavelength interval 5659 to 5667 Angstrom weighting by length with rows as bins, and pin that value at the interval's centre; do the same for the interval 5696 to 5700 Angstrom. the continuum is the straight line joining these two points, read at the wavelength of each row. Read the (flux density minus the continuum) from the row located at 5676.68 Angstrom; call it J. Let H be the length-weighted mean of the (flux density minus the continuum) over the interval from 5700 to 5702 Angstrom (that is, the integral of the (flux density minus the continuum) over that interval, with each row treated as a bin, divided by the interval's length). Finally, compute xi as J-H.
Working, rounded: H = -0.4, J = 1.0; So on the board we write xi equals 1.4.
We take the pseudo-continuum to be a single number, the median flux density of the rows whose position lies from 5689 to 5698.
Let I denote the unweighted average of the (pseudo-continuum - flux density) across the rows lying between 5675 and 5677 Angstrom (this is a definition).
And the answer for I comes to -0.9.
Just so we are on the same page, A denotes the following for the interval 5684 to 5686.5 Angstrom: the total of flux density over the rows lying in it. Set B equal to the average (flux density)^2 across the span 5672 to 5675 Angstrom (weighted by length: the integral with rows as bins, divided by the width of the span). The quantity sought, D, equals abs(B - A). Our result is 202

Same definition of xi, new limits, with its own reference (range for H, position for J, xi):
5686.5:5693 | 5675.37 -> 1.1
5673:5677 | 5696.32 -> -0.7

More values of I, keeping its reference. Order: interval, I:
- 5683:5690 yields -0.1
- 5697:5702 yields 0.2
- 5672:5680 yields -0.8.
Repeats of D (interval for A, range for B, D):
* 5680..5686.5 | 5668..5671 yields 138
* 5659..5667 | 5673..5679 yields 155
